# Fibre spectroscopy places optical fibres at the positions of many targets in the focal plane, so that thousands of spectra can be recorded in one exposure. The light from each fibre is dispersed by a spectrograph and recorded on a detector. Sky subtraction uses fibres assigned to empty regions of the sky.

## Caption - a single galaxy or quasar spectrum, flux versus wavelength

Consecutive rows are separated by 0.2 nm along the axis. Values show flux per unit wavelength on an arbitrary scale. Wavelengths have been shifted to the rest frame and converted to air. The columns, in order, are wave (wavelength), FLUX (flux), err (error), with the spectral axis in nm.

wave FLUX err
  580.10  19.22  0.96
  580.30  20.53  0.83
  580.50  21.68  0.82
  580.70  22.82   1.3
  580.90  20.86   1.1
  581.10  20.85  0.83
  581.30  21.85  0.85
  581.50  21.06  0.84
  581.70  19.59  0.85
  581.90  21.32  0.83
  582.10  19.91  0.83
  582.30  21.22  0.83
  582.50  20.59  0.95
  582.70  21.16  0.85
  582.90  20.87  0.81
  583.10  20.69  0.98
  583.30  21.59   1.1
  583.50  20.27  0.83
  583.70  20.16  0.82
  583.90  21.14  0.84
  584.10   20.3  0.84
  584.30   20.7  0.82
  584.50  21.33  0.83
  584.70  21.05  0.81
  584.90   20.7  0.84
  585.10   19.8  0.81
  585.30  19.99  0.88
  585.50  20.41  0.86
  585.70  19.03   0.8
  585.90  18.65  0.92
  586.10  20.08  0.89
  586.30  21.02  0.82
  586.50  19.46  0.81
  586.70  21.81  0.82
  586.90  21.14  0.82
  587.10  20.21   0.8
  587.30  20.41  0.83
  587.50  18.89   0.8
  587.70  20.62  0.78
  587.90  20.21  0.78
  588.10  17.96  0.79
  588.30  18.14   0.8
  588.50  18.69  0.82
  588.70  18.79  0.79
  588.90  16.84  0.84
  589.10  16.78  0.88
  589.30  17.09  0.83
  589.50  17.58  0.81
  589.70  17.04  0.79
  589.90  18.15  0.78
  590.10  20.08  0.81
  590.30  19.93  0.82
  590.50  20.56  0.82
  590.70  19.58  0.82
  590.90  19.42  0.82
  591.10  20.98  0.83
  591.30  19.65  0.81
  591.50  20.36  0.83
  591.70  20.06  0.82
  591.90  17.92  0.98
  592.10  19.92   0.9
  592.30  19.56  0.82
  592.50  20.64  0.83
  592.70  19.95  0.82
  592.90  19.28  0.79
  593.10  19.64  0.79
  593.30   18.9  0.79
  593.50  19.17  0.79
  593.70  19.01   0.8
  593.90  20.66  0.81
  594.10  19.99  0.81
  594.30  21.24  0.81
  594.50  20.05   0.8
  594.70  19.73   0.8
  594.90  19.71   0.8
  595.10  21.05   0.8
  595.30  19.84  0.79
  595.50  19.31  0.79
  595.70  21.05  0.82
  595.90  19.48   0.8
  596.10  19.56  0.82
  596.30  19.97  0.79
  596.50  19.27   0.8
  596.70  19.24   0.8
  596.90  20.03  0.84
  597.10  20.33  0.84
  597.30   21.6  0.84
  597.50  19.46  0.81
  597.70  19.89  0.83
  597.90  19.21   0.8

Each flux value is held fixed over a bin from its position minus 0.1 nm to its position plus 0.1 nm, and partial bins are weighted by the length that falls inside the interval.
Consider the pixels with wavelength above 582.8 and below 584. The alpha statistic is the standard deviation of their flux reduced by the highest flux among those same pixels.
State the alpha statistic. -21.1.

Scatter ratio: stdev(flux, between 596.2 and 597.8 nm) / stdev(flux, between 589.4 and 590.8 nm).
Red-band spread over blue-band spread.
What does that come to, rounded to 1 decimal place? 0.6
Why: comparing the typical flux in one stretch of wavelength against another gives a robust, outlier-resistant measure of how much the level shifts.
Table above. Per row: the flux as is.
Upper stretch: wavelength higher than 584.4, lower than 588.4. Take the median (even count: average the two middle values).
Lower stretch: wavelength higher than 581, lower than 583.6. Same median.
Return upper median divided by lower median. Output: 0.97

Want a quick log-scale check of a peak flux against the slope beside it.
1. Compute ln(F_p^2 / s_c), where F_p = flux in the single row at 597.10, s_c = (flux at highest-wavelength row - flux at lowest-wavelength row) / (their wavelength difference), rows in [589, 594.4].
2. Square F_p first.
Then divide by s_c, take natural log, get 6.2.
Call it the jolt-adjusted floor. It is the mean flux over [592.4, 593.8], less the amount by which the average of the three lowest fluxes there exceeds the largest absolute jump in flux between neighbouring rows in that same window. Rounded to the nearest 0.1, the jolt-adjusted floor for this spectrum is 1.2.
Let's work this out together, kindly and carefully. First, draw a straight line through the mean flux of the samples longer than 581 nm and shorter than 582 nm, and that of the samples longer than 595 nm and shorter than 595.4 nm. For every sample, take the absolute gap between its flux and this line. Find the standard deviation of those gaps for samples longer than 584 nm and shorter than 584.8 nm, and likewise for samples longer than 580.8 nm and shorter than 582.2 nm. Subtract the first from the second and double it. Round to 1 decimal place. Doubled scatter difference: 0.6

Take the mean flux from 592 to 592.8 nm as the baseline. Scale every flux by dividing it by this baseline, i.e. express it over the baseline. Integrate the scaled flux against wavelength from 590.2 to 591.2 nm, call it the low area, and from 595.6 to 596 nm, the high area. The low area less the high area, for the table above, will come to 0.60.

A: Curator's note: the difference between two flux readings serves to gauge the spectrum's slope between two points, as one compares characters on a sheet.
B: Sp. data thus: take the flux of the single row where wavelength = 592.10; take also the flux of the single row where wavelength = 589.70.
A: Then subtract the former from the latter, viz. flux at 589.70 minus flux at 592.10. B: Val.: -2.9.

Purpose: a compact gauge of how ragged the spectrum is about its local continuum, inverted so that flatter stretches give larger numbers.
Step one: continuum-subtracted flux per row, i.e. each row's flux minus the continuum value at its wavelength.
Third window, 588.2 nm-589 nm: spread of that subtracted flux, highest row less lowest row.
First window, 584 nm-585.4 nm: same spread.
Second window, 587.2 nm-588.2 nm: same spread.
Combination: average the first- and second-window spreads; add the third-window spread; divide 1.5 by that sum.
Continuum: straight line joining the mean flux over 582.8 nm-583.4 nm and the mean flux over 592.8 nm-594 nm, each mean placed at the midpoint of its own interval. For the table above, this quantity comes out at 0.38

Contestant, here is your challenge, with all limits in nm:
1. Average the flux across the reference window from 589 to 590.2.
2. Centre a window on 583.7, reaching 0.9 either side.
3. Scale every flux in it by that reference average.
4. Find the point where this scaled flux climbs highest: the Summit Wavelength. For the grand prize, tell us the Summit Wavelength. 583.30 nm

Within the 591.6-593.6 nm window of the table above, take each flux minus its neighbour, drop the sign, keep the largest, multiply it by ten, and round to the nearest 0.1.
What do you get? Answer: 21.4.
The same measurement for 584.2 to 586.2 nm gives 14.3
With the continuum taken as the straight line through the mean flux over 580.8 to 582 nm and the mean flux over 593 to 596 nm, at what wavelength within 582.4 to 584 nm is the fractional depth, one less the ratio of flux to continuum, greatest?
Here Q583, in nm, 583.70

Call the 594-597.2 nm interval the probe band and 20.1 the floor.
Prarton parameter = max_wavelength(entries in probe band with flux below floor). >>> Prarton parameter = 596.90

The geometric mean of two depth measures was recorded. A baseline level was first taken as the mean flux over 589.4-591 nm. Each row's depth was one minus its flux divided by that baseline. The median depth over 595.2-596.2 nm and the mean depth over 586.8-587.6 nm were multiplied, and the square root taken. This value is 0.040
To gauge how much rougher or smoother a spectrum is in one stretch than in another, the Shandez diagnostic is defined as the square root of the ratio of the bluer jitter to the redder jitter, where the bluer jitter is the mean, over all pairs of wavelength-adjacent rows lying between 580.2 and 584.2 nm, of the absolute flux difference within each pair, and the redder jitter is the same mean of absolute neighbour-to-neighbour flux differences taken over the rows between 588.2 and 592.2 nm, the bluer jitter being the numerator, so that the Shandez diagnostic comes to 1.02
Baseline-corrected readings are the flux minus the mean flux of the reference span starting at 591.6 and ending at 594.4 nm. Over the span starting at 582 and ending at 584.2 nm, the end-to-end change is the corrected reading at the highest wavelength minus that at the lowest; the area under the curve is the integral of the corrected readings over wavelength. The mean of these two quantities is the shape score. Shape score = 1.3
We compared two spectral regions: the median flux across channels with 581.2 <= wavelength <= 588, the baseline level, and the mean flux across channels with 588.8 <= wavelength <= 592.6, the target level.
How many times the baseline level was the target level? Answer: 0.93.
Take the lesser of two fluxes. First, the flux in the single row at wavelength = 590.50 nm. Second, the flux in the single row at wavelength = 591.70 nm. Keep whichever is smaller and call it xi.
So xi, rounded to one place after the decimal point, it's 20.1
